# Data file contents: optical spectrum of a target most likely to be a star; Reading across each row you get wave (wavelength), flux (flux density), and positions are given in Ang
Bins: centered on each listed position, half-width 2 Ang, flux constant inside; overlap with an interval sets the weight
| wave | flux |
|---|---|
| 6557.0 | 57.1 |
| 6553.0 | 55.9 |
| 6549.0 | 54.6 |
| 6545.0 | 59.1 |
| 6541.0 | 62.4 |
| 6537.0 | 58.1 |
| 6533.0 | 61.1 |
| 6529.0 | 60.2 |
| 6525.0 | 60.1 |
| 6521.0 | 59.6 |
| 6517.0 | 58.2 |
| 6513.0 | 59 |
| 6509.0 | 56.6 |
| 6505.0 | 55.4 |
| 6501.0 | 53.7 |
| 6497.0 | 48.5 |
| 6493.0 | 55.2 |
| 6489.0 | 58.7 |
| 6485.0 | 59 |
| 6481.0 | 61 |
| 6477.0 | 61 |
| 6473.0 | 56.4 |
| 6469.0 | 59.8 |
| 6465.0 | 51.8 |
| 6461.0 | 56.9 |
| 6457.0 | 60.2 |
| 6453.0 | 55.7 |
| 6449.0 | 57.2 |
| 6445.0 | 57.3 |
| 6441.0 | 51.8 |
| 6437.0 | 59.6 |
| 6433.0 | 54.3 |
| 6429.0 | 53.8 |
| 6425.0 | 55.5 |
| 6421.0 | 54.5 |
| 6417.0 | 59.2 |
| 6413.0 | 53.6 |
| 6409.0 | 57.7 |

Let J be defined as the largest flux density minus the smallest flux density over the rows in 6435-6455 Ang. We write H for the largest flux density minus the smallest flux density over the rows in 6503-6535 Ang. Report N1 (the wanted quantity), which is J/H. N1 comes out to 1.37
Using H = 5.70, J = 7.8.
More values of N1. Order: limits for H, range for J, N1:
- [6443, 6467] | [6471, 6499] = 1.49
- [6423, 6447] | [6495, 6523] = 1.42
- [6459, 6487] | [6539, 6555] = 0.85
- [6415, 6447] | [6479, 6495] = 0.74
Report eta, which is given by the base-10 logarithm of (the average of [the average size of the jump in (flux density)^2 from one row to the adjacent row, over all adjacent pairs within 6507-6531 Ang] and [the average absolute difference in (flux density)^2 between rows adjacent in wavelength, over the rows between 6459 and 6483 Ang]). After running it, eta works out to 2.48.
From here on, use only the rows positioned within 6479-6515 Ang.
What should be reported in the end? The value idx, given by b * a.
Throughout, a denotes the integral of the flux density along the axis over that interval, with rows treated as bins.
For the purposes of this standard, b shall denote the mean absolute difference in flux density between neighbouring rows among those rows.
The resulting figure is 5832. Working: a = 2028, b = 2.9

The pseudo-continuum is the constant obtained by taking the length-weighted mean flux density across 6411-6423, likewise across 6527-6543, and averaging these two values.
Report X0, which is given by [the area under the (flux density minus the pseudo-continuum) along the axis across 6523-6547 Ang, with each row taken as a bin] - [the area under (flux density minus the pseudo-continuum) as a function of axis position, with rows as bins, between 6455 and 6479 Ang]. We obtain 60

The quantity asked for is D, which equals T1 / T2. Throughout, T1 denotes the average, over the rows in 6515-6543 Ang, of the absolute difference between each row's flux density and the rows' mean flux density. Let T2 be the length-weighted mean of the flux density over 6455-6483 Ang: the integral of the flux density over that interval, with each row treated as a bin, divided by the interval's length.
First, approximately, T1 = 1.13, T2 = 58.2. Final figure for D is 0.020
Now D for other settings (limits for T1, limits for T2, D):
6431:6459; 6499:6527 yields 0.040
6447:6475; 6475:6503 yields 0.034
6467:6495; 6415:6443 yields 0.030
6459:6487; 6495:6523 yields 0.045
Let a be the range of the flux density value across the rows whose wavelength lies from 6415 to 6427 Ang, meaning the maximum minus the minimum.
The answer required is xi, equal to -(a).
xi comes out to -4.7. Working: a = 4.7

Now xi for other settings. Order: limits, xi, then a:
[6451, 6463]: -4.5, 4.5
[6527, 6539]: -3.0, 3.0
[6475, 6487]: -2.0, 2.0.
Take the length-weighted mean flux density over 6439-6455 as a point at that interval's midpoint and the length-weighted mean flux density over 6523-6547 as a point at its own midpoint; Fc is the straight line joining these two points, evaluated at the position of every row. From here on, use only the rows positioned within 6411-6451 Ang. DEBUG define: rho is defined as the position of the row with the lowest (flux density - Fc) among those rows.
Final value 6441.0 Ang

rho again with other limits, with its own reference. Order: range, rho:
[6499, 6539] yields 6501.0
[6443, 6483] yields 6465.0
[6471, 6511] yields 6497.0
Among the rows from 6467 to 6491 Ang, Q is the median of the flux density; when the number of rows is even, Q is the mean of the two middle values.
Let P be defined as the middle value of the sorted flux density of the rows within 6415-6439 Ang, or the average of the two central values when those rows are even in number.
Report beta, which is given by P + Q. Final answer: 114.4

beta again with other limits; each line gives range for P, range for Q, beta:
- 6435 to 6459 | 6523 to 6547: 117.4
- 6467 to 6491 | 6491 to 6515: 114.7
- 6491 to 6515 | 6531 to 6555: 113.9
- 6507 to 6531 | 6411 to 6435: 113.7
